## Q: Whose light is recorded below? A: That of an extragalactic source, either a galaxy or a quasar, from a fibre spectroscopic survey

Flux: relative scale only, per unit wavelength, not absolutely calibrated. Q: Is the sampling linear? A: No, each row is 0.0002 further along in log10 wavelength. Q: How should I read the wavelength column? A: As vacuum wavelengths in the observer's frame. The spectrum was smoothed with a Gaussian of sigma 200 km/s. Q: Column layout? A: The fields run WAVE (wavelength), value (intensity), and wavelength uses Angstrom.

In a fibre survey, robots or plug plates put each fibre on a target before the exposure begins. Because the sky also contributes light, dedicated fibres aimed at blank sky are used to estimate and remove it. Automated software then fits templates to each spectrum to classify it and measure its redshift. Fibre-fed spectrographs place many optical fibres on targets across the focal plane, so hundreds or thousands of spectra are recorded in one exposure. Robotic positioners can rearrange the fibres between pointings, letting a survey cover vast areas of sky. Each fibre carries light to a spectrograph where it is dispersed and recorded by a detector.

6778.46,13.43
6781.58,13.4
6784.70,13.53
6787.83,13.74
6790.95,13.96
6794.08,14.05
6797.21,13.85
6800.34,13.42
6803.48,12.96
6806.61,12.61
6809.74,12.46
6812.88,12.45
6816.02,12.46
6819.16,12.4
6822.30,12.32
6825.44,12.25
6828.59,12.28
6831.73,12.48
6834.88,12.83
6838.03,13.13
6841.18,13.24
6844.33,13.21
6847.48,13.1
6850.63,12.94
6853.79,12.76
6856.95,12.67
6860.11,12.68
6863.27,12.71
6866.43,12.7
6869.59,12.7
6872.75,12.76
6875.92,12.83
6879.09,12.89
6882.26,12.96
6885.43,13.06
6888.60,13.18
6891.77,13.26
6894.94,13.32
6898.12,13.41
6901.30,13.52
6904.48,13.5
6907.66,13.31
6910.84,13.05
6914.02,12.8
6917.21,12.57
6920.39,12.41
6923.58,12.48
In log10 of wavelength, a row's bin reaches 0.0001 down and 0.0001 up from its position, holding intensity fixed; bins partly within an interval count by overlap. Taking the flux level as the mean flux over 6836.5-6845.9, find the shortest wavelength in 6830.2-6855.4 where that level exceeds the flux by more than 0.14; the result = 6831.73 Angstrom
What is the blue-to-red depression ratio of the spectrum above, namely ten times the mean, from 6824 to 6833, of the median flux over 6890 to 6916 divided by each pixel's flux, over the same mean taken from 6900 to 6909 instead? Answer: 10.9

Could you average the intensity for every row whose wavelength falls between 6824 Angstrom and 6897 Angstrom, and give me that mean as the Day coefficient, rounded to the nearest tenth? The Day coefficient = 12.9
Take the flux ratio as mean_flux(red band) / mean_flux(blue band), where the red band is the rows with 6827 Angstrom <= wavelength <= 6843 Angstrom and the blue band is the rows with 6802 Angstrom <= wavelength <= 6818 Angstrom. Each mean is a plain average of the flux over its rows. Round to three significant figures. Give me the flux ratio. 1.02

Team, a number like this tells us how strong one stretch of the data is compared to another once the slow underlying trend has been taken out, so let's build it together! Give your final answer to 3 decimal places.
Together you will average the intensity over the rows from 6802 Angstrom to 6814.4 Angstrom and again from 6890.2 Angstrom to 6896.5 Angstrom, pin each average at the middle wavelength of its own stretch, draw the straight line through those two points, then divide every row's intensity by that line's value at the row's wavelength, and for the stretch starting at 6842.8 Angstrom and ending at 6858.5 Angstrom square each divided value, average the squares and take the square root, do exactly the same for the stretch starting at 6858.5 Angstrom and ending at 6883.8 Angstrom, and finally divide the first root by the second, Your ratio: 1.025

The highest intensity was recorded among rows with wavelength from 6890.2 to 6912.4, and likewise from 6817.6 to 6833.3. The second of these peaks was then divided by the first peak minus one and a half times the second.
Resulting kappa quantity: -2.40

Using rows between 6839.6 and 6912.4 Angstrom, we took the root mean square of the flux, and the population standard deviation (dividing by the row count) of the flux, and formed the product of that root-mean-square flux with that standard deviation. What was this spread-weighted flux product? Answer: 3.6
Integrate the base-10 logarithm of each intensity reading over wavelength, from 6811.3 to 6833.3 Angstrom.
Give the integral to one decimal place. 24.0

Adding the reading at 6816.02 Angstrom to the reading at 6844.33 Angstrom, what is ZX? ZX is 25.7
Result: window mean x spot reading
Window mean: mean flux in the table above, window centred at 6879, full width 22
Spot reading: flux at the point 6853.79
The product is 165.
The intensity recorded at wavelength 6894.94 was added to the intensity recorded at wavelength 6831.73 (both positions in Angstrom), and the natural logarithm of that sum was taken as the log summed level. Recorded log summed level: 3.25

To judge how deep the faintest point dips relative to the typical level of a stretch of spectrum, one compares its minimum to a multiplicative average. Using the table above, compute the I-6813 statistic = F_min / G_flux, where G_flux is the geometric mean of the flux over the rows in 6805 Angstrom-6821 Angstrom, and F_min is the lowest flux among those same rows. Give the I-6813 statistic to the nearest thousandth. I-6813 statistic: 0.994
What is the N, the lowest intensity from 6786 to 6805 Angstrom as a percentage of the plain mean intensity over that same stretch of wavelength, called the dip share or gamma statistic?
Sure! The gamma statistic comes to 94.9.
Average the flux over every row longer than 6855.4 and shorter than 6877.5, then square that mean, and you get 162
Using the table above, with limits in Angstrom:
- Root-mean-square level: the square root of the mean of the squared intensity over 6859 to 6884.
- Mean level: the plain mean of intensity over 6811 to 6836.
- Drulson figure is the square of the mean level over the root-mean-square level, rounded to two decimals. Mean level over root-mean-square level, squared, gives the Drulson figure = 0.95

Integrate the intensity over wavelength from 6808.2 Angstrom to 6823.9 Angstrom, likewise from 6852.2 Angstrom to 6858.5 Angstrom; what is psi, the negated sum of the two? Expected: -275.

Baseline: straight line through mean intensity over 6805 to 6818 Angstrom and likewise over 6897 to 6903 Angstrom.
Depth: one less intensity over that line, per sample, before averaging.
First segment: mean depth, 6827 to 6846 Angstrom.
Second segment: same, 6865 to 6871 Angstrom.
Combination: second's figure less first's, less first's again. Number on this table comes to 0.046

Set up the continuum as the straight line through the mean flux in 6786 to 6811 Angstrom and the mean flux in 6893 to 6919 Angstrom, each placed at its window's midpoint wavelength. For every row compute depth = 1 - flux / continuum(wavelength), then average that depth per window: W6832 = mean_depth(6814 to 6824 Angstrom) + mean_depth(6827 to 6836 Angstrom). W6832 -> 0.13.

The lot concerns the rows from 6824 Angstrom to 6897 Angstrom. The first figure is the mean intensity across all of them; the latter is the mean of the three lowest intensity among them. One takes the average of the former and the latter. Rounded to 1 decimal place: 12.6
